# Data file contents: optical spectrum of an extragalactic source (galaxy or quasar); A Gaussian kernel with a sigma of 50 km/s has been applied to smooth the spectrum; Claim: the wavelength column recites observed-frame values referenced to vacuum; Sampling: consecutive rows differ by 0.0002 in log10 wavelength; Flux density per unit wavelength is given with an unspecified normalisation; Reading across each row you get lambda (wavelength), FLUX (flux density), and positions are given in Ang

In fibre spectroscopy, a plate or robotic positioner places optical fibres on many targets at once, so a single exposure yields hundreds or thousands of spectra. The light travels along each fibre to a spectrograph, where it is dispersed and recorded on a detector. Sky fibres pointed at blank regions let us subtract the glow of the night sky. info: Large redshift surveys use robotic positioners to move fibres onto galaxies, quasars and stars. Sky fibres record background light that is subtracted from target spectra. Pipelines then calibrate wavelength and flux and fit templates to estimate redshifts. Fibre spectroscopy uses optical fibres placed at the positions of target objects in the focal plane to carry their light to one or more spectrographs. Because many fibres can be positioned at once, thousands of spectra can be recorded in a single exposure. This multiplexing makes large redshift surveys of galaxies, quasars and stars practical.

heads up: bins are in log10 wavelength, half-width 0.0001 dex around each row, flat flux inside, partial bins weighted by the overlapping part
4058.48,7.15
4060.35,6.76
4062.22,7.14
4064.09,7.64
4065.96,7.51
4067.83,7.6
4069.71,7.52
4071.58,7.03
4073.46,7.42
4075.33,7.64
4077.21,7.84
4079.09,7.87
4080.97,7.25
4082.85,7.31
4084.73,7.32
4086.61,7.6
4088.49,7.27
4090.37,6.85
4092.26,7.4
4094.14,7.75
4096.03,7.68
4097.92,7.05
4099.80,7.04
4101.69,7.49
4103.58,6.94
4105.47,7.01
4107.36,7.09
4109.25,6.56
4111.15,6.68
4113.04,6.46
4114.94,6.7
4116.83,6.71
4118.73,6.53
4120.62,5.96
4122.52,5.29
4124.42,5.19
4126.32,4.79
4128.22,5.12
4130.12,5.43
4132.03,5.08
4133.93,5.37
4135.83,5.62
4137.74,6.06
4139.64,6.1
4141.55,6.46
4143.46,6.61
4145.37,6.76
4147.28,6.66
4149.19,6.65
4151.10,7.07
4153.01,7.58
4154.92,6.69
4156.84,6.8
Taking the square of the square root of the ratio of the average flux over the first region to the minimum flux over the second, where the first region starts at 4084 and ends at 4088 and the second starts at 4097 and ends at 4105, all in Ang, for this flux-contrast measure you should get 1.07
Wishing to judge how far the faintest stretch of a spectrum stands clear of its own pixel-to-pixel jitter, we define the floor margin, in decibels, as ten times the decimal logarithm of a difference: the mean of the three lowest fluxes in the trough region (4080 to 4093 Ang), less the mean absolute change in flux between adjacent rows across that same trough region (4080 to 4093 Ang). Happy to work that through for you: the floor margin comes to 8.36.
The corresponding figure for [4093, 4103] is 8.39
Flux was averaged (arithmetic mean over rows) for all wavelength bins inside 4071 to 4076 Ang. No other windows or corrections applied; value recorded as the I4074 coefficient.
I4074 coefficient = 7.4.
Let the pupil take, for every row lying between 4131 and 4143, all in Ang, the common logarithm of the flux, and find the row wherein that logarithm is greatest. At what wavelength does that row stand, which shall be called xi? 4141.55 Ang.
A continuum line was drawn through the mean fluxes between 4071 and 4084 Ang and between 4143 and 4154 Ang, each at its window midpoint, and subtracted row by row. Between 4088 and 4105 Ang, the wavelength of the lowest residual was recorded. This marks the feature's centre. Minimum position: 4090.37 Ang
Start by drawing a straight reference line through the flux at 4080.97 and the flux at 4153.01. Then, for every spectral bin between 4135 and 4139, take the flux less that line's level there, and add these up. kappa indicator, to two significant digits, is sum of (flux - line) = -3.3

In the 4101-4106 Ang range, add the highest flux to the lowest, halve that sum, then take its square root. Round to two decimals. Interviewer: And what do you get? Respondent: 2.69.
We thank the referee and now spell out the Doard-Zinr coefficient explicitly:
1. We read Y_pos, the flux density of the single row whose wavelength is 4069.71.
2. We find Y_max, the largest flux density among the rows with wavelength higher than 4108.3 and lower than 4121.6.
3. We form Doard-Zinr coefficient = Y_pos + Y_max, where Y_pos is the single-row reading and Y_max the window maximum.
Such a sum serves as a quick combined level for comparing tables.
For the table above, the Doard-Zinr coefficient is 14.2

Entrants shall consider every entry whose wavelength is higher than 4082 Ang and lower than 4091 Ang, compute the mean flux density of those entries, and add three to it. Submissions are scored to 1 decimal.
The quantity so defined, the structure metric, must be 10.3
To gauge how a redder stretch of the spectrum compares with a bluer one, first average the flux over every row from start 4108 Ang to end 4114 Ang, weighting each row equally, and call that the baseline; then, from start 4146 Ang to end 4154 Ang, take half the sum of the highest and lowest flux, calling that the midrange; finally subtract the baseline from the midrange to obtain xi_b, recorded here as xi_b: 0.5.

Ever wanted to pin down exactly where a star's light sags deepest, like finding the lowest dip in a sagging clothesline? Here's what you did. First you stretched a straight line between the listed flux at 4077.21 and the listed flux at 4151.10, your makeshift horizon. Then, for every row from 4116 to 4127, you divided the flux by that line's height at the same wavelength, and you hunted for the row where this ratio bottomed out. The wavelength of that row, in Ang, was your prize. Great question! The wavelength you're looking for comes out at 4126.32 Ang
